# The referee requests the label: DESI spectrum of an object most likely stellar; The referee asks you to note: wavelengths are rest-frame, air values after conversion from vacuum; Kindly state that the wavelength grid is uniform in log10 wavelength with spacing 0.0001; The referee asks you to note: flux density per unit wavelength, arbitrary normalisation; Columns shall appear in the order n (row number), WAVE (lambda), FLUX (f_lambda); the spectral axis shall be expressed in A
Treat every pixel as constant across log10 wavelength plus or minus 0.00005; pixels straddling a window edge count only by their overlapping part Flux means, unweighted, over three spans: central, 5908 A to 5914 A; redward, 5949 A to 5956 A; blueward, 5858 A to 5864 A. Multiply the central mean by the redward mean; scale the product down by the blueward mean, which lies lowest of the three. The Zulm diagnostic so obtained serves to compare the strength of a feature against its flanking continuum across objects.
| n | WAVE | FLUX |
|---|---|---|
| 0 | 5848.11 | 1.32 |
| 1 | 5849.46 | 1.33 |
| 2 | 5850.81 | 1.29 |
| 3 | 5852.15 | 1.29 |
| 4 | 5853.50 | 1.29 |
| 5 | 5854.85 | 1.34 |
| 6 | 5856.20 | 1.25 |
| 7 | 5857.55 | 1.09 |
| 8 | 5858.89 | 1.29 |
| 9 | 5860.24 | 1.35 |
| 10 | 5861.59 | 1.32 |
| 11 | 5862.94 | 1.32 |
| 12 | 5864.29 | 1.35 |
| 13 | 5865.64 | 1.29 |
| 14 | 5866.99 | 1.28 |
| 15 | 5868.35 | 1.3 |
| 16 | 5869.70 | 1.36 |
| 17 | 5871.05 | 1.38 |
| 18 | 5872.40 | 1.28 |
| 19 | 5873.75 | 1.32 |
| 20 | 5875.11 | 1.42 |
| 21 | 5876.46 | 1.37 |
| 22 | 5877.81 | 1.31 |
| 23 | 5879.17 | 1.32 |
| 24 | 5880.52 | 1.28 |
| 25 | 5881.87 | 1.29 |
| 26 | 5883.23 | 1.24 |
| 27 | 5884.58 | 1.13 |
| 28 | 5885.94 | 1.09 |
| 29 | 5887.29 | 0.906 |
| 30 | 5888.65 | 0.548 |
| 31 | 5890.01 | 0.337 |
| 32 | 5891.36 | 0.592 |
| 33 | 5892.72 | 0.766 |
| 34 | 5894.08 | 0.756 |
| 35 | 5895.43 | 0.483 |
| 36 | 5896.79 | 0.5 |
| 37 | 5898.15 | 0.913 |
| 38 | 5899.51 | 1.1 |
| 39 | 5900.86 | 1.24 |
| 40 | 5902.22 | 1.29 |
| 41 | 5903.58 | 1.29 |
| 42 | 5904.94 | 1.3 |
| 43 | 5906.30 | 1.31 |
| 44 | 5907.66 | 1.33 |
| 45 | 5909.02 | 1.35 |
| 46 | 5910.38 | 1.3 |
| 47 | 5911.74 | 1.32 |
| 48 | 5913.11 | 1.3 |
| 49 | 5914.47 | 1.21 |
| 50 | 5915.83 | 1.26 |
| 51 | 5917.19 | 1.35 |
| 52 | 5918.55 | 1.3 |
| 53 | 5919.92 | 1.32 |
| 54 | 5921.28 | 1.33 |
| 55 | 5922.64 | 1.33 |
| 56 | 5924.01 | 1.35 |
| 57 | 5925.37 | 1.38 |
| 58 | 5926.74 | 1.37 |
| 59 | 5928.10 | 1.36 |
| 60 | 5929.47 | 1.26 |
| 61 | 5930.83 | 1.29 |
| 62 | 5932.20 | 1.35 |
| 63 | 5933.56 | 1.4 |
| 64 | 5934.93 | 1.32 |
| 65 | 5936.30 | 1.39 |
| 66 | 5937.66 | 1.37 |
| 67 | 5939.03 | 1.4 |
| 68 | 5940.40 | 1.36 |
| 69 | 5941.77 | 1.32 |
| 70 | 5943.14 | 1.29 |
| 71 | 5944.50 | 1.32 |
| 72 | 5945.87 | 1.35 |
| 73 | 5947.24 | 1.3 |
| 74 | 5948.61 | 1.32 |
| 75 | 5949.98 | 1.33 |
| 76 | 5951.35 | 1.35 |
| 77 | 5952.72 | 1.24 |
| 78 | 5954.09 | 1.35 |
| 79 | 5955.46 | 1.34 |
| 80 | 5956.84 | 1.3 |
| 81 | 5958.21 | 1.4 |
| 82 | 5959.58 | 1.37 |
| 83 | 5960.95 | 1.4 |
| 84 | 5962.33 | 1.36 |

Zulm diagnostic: 1.32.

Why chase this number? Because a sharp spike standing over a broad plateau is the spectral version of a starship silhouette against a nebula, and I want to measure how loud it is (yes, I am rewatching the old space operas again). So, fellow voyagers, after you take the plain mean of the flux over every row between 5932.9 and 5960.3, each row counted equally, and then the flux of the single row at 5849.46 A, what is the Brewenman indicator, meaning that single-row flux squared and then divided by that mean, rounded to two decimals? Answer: 1.32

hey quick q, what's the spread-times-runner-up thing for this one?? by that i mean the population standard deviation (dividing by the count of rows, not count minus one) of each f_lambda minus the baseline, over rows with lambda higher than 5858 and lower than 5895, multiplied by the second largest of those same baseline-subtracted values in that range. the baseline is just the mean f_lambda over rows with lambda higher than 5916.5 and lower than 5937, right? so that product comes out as 0.012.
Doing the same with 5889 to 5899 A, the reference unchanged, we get -0.106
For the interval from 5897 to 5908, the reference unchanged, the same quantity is -0.004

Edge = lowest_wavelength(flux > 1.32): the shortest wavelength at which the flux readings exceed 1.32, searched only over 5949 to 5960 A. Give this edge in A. 5949.98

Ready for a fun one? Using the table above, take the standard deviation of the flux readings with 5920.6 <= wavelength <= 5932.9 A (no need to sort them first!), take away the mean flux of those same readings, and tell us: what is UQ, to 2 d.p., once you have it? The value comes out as -1.30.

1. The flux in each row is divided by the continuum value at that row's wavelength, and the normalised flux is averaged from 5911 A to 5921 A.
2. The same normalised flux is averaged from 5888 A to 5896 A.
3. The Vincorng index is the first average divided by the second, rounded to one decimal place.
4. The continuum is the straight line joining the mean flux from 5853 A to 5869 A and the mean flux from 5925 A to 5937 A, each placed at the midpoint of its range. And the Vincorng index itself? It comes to 2.2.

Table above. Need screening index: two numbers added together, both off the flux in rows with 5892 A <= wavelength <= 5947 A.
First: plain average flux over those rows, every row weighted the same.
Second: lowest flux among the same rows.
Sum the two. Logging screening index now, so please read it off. 1.72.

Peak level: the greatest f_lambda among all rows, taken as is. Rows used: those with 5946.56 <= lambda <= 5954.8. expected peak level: 1.35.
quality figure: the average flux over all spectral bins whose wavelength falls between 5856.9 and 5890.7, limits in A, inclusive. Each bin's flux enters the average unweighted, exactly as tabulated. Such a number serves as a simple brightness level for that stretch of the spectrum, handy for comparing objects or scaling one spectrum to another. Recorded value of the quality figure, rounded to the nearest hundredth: 1.21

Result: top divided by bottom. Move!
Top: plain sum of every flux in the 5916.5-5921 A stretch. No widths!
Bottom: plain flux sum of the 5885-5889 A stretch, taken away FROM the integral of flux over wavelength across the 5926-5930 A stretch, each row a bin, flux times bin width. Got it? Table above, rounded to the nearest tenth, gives 1.4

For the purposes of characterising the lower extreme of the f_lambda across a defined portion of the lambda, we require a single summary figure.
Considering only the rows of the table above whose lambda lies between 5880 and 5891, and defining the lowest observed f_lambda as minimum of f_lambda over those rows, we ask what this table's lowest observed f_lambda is 0.337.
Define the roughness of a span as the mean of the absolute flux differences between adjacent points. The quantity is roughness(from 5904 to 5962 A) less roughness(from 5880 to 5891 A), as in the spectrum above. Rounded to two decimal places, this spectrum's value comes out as -0.10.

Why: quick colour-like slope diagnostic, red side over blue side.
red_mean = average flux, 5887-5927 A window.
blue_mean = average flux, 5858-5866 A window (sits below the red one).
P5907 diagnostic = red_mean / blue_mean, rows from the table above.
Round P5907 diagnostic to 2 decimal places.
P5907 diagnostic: 0.84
